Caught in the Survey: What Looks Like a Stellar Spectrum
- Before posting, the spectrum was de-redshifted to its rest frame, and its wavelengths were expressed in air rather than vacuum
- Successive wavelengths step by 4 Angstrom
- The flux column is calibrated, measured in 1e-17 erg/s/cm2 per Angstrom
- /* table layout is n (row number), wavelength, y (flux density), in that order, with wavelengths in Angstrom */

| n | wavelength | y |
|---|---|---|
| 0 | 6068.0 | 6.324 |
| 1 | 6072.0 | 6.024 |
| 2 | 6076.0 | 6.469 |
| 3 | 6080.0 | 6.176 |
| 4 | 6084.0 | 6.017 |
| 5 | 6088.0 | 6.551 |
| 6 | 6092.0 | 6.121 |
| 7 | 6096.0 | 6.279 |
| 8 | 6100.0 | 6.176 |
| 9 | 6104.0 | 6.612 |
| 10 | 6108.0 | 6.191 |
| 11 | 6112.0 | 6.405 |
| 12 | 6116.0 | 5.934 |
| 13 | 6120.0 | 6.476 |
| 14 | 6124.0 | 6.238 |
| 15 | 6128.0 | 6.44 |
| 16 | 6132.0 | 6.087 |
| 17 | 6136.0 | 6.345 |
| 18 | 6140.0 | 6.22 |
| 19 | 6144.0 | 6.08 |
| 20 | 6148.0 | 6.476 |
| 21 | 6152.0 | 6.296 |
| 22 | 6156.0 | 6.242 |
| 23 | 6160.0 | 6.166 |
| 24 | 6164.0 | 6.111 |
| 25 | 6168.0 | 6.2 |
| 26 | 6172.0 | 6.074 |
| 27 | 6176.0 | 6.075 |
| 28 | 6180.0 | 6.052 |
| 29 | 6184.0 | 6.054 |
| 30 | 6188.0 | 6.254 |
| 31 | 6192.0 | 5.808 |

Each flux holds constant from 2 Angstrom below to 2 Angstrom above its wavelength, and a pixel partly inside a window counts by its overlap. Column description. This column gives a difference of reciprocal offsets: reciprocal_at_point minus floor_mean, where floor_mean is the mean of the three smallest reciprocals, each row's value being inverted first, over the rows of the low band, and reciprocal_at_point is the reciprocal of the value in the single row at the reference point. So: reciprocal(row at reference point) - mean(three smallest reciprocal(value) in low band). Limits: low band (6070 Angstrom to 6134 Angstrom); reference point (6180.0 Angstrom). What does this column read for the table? 0.0125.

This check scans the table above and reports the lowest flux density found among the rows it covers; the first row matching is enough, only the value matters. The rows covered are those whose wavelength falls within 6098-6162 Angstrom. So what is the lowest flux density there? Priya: 5.934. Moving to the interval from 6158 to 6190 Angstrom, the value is 6.052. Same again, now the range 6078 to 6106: 6.017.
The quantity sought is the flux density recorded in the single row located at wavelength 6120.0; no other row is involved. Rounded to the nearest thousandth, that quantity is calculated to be 6.476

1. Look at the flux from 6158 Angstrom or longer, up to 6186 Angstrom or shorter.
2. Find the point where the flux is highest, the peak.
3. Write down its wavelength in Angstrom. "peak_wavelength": 6168.0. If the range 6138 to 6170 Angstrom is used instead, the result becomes 6148.0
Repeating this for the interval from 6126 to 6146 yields 6128.0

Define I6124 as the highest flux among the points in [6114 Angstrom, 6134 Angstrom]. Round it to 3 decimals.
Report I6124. 6.476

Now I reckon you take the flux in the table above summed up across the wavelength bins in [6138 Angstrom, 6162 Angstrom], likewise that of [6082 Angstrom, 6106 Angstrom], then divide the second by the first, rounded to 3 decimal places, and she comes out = 1.007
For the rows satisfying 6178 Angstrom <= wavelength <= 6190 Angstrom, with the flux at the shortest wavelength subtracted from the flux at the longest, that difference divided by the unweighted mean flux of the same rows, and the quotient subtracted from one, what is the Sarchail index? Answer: 0.97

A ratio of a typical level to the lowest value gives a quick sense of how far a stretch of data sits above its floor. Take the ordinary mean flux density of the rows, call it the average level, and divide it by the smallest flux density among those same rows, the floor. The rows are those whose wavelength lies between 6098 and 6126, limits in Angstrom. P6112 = 1.06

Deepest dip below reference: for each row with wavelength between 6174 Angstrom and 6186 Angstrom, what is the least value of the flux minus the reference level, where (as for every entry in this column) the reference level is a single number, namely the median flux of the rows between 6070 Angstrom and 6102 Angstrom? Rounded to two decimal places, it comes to -0.12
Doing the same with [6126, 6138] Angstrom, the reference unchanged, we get -0.09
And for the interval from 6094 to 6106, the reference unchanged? 0.00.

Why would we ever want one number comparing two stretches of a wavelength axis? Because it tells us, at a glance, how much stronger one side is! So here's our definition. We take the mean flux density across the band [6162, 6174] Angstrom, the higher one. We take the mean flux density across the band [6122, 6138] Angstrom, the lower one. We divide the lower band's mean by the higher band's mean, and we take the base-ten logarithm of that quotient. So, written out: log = 0.010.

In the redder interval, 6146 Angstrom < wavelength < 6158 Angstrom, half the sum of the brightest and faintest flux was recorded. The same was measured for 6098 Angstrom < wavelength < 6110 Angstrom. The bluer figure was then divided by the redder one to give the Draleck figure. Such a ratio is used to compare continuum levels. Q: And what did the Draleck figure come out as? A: 1.01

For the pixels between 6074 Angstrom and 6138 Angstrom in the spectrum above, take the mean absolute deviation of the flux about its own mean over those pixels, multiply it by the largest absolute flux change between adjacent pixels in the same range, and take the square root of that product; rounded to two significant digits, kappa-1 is 0.30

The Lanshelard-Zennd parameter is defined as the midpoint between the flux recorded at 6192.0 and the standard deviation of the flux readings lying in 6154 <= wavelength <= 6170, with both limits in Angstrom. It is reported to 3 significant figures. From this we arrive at 2.93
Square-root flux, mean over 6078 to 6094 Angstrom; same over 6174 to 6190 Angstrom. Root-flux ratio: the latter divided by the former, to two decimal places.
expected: 0.99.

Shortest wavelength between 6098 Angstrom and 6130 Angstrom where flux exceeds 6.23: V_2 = 6104.0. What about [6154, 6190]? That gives 6156.0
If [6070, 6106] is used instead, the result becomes 6076.0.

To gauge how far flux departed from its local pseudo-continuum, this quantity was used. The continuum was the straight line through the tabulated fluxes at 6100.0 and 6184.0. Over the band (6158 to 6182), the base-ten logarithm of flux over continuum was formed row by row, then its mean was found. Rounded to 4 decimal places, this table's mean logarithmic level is 0.0027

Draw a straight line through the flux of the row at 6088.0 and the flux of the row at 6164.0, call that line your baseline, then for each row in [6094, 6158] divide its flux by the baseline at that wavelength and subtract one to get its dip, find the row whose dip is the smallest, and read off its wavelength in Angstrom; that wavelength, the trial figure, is 6116.0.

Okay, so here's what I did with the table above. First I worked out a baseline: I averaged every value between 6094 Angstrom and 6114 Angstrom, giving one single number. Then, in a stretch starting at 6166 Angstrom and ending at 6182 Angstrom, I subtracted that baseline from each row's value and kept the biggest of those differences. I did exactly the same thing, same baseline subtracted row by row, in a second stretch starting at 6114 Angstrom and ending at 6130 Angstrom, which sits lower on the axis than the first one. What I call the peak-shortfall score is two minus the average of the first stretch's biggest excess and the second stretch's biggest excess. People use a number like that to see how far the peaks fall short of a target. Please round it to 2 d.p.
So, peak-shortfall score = 1.99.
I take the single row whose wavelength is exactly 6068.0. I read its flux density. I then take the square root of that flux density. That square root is 2.51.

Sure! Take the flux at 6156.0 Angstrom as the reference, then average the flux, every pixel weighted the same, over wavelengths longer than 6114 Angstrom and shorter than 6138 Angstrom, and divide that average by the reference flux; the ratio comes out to 1.00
